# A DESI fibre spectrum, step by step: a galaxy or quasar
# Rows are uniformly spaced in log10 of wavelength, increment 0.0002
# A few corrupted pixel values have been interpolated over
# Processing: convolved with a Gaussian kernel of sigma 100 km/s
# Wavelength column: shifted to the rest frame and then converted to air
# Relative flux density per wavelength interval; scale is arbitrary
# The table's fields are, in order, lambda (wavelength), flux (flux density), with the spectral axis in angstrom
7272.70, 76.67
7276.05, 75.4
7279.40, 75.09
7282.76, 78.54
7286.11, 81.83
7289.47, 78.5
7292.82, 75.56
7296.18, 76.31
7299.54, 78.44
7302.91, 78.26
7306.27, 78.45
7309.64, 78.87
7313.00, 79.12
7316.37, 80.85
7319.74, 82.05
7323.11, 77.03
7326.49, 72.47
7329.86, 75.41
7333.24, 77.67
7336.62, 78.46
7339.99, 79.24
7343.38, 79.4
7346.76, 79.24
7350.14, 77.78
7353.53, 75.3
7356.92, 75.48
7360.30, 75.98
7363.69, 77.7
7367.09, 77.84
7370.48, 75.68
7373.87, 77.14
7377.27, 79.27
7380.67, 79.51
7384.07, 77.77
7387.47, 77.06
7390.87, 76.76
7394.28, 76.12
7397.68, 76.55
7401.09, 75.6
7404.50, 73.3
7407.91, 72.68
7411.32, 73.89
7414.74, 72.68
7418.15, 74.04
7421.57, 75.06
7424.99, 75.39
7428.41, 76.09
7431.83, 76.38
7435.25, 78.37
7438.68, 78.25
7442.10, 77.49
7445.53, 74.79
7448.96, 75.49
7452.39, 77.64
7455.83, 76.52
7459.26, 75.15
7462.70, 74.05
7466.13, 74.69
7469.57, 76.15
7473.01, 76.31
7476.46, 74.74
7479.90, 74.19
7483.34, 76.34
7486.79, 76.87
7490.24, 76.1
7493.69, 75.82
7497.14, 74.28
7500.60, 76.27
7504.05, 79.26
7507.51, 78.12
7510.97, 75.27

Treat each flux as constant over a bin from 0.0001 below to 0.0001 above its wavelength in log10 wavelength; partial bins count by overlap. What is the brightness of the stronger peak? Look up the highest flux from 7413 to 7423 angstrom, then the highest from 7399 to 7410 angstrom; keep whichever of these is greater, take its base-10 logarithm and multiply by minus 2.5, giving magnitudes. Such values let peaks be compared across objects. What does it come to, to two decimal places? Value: -4.70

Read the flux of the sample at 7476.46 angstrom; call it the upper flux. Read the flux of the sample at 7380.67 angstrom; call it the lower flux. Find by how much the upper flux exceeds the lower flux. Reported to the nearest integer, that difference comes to -5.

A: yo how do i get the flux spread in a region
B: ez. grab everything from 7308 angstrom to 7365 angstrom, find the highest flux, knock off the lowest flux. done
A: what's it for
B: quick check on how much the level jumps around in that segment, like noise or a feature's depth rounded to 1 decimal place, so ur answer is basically 9.6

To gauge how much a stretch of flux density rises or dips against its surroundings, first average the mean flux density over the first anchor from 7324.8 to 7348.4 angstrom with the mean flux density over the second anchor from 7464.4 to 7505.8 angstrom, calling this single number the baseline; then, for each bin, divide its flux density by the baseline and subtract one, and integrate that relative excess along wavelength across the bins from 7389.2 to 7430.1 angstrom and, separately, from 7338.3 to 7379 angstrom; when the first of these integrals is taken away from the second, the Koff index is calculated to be 1.4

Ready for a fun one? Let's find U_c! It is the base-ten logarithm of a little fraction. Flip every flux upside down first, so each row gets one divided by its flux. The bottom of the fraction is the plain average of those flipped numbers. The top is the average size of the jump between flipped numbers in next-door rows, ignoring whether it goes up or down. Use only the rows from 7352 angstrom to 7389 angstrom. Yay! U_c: -1.85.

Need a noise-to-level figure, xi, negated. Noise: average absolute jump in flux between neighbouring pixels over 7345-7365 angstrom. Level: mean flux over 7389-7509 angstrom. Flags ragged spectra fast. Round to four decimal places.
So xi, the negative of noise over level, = -0.0167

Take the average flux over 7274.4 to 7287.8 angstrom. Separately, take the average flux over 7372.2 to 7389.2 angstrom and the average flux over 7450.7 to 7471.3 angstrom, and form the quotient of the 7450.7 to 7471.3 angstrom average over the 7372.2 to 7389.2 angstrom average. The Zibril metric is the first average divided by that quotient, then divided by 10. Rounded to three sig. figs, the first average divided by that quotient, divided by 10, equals 8.02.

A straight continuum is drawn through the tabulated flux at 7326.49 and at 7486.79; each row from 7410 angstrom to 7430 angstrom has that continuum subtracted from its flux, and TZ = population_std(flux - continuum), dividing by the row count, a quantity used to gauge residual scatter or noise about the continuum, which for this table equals 0.98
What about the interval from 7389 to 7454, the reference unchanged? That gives 1.58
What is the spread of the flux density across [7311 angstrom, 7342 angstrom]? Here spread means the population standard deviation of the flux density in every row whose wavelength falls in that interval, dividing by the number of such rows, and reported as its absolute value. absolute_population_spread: 2.7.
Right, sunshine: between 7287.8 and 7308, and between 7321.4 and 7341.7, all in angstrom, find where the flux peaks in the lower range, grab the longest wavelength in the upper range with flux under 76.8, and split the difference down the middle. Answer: 7309.7 angstrom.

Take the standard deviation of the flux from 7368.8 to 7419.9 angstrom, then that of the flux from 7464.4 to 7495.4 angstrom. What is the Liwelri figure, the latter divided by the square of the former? 0.19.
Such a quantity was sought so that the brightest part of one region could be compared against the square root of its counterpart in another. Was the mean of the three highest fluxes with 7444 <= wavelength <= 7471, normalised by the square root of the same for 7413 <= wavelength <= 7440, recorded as 8.71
